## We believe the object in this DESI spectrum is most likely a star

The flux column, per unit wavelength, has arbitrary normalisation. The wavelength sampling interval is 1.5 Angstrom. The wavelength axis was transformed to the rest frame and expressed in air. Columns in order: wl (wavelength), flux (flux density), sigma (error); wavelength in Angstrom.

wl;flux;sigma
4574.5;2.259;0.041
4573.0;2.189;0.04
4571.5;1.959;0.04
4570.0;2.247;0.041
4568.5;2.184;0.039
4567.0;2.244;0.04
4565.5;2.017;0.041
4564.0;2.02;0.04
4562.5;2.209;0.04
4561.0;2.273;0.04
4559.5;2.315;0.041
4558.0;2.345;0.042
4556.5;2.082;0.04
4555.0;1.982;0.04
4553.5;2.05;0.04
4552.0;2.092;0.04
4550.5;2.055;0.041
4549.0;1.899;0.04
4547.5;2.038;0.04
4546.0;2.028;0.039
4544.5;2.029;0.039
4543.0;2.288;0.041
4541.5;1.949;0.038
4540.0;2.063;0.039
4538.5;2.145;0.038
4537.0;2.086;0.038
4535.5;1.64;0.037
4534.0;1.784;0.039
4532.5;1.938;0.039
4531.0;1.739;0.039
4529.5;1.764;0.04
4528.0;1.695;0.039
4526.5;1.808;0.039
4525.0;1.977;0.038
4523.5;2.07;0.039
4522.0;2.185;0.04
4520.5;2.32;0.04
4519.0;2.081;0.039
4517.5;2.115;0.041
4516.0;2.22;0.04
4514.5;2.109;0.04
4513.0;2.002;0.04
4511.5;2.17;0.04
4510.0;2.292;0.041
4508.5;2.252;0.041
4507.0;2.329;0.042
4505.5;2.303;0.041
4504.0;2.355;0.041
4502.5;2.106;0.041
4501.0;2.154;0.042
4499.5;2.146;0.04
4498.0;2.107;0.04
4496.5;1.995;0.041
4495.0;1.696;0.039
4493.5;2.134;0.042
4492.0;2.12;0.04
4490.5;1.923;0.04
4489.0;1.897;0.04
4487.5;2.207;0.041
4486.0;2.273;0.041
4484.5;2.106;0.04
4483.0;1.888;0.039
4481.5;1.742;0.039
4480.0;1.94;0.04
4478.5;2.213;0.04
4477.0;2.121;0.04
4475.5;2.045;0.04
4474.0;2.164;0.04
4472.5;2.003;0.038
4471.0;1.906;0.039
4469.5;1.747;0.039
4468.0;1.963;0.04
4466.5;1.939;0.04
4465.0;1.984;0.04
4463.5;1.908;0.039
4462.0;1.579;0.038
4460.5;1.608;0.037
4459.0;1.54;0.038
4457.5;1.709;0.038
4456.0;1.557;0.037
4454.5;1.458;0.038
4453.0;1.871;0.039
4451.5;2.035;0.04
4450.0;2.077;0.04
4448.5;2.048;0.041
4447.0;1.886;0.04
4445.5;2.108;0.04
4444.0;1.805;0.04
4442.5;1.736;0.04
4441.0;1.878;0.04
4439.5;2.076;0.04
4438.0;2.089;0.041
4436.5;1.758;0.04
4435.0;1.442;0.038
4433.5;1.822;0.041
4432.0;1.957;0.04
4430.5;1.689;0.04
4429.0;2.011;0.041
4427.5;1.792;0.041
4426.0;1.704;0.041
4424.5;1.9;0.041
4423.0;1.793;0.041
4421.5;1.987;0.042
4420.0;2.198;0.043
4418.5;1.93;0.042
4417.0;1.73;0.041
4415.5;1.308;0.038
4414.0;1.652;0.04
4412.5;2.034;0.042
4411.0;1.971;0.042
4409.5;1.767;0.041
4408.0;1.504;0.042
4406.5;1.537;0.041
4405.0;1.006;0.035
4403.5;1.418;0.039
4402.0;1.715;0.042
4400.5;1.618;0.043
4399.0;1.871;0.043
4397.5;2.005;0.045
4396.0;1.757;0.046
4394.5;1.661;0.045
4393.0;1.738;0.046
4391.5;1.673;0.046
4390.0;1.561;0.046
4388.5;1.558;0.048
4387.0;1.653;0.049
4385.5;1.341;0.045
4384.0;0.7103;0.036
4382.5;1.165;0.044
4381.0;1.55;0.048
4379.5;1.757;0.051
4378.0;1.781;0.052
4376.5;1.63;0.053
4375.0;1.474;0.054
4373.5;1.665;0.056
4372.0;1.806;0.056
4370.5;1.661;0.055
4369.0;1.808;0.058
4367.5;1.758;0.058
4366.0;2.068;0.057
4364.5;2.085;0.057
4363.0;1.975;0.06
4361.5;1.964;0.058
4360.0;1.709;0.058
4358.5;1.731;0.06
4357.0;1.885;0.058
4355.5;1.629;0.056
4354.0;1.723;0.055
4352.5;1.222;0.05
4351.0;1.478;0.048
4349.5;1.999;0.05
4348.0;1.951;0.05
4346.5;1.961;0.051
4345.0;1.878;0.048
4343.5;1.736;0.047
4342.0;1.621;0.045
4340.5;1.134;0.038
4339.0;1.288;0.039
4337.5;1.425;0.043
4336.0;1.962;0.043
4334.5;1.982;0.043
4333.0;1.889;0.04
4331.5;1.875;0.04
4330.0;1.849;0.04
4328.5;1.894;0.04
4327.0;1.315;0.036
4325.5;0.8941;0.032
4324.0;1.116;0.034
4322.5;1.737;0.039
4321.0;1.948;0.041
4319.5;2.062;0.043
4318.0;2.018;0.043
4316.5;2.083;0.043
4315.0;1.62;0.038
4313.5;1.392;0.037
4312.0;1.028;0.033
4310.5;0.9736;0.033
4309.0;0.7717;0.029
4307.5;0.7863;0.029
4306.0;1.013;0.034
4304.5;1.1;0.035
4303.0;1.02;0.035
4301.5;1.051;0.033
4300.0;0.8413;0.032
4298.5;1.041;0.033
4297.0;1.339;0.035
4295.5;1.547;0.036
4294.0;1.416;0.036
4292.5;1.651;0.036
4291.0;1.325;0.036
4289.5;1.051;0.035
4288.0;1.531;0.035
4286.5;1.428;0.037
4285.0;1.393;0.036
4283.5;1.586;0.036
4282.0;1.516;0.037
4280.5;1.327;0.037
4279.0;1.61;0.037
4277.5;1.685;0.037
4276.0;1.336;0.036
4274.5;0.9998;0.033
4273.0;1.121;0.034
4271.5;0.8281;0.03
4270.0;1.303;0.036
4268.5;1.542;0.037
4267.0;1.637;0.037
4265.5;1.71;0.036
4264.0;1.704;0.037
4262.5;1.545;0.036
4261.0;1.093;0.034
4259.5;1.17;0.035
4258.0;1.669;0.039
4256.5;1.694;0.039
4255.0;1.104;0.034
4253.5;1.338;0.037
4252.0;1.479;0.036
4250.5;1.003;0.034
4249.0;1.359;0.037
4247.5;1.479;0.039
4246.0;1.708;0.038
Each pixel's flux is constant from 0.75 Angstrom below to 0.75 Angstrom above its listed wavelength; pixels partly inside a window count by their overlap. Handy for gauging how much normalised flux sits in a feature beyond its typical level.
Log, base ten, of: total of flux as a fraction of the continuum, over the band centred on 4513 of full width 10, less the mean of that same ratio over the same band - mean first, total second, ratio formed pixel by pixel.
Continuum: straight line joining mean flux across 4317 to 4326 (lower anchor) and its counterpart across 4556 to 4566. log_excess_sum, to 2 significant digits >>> 0.80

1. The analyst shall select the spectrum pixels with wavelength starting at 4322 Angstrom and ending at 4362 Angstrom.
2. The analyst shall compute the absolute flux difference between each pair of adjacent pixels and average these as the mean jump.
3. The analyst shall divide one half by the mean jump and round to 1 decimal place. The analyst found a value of 2.2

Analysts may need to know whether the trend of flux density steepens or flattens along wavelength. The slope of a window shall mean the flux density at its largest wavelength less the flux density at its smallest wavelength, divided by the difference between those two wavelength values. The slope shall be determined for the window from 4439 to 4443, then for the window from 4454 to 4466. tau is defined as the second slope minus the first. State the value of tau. 0.16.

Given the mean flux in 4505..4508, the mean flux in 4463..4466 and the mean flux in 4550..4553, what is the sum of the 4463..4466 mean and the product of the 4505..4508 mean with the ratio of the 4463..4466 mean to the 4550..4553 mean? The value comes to 4.12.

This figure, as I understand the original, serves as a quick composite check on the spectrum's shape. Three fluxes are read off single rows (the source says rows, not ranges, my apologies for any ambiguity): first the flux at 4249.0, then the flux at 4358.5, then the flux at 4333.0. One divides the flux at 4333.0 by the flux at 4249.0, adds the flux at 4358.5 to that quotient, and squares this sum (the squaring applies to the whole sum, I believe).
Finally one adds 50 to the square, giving 59.7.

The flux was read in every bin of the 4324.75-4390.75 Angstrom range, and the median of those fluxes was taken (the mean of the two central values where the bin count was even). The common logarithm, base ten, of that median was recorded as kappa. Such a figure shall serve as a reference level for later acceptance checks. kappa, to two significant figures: 0.24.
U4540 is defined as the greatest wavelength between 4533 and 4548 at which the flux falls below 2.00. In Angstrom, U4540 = 4541.5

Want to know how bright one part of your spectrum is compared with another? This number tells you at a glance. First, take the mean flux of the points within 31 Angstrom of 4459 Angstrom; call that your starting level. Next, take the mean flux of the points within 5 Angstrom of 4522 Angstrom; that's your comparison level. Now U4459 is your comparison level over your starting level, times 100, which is 110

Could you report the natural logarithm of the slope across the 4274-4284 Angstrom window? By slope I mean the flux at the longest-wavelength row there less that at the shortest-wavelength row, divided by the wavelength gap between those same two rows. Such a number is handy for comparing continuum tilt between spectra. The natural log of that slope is -2.73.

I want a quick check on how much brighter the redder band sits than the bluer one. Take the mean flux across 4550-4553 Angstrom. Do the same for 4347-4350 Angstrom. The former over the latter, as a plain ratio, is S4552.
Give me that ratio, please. 1.05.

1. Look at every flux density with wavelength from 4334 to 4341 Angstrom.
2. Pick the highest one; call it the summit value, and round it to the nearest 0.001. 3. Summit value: 1.982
